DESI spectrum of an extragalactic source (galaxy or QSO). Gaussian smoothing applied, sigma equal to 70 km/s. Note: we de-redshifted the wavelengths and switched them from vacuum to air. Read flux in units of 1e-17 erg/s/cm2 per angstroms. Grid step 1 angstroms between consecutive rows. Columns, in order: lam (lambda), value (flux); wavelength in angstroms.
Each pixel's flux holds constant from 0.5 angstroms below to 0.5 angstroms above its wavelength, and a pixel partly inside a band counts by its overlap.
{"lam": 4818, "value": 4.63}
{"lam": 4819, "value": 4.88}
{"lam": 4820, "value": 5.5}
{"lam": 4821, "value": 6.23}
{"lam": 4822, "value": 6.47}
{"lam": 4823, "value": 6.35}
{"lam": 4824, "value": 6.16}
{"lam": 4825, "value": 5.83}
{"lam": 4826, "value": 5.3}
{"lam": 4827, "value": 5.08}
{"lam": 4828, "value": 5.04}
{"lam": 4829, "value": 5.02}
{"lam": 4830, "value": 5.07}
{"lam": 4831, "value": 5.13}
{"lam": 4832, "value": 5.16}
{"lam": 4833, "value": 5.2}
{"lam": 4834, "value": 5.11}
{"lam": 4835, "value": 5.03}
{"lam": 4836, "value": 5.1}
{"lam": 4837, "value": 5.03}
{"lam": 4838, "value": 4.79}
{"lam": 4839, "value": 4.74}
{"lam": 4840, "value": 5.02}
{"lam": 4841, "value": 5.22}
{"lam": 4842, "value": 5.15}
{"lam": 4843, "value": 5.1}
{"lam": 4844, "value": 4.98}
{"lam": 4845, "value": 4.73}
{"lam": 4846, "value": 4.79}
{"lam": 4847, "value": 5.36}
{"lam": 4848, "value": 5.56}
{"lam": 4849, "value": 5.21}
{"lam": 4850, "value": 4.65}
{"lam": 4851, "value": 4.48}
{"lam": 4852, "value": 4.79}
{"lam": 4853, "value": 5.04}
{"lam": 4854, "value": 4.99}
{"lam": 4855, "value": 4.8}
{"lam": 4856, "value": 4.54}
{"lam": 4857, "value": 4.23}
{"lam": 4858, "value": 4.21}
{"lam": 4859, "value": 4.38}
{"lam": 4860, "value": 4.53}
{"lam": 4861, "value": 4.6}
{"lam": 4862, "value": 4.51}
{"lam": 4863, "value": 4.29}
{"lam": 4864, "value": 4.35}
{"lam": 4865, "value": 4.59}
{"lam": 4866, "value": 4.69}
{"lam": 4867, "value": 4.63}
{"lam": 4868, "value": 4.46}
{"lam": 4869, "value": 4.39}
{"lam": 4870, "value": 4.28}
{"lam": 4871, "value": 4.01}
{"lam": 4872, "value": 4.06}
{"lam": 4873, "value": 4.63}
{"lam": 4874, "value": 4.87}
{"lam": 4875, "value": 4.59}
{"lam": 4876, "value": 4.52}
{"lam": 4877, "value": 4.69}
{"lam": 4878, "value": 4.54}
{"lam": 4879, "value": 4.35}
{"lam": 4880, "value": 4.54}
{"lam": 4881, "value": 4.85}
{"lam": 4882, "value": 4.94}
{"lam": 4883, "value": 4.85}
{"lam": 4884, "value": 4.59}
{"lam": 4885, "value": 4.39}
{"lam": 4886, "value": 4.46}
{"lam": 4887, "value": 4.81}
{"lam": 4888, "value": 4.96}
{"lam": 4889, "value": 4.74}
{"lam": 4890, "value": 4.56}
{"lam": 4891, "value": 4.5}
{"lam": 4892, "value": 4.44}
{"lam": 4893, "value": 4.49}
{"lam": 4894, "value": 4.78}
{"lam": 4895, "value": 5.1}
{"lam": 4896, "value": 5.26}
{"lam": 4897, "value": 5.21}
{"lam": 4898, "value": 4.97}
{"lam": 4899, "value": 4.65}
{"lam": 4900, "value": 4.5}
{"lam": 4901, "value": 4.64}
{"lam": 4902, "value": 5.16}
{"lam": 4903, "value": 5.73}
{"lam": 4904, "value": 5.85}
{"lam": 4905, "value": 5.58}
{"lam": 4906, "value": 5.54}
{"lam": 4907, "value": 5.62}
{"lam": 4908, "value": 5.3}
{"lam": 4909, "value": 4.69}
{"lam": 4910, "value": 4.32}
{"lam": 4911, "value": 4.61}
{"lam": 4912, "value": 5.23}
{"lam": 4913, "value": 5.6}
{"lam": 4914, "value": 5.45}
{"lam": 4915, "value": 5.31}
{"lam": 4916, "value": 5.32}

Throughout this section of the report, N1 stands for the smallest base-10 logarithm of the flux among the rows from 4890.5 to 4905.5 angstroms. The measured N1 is 0.647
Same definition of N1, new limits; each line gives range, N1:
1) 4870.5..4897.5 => 0.603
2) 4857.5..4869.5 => 0.624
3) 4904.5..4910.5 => 0.635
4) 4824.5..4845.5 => 0.675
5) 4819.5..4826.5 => 0.724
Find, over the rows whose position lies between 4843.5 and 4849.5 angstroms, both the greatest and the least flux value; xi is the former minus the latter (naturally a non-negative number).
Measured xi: 0.83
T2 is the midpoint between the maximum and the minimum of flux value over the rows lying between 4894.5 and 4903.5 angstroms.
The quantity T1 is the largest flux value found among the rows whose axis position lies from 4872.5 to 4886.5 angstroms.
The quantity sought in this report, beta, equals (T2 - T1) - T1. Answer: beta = -4.8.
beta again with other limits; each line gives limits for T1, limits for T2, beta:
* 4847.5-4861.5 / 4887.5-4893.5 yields -6.4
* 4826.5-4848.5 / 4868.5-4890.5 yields -6.6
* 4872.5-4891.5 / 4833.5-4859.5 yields -5.0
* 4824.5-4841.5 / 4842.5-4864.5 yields -6.8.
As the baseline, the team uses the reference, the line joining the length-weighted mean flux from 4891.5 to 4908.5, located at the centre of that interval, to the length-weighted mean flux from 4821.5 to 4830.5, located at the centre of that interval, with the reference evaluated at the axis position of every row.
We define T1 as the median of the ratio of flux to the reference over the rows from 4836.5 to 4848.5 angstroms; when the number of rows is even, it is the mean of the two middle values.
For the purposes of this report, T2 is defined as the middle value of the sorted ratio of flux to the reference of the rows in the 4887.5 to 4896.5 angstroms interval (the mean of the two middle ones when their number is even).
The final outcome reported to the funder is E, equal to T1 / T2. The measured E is 1.00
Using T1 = 0.91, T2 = 0.915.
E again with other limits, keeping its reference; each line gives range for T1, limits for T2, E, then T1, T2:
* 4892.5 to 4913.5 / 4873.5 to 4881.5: 1.17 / 1.01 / 0.869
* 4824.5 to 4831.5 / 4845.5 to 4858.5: 1.03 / 0.91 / 0.884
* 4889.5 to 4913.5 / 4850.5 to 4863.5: 1.17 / 0.98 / 0.842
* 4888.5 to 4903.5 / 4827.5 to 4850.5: 1.00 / 0.92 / 0.913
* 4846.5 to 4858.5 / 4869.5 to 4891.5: 1.01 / 0.89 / 0.874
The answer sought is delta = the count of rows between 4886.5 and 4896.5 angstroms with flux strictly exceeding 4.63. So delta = 6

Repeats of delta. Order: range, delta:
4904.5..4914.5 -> 8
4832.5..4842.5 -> 10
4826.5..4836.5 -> 10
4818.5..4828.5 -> 10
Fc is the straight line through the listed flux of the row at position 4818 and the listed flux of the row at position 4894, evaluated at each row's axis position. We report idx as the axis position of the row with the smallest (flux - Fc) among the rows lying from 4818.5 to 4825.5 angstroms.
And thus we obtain 4819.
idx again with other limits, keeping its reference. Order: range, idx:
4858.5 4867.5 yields 4863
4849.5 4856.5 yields 4851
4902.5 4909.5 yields 4909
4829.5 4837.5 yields 4837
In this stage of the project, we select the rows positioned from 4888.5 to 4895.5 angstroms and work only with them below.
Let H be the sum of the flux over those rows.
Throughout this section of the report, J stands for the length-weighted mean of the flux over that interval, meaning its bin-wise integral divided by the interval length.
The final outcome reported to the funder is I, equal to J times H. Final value 152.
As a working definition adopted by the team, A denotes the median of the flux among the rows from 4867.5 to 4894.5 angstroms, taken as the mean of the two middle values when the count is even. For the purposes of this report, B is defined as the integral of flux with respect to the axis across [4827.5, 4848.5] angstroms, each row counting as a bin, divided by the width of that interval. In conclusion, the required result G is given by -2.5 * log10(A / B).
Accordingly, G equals 0.12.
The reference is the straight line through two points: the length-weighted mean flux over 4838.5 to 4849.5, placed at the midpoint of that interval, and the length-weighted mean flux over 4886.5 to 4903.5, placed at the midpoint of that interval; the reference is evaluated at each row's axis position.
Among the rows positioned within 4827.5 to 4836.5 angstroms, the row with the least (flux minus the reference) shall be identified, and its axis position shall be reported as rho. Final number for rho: 4829 angstroms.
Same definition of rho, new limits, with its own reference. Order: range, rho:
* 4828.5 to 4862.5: 4858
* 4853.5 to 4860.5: 4858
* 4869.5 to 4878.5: 4871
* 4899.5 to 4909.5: 4900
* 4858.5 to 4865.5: 4863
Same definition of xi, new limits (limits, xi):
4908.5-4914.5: 1.28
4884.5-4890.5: 0.57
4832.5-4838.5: 0.41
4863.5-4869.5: 0.34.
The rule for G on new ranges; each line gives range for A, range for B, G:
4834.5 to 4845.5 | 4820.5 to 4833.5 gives 0.11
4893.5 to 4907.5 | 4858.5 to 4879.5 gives -0.16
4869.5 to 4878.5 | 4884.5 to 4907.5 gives 0.09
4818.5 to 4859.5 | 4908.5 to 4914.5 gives -0.01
